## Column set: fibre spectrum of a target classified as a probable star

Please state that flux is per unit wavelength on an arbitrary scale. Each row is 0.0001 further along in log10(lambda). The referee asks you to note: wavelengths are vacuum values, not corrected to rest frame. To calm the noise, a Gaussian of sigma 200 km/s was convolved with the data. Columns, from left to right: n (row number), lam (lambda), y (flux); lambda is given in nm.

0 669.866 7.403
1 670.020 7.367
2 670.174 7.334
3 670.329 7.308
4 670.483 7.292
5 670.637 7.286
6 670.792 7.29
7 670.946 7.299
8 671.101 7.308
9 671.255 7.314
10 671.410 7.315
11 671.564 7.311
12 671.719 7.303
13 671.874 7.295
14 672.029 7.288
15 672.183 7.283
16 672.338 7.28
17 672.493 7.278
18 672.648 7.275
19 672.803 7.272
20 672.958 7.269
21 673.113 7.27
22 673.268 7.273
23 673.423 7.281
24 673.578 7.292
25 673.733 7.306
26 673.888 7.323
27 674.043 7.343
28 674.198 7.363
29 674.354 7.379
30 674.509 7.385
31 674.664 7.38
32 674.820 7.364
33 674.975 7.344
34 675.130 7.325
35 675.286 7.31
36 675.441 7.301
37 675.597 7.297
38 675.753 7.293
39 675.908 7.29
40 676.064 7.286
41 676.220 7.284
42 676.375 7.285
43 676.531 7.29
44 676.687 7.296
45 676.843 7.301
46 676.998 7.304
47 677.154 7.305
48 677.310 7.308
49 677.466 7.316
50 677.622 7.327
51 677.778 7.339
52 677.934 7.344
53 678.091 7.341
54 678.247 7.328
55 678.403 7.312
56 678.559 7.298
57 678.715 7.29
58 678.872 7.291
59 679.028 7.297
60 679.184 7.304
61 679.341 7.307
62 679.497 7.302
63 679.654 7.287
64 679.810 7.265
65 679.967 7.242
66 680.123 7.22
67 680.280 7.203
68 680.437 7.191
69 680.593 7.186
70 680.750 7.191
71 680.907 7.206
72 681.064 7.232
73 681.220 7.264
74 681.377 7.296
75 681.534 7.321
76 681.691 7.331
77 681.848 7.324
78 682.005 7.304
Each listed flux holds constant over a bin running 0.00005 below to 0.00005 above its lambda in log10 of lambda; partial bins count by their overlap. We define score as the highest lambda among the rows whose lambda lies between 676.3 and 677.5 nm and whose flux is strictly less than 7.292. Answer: 676.531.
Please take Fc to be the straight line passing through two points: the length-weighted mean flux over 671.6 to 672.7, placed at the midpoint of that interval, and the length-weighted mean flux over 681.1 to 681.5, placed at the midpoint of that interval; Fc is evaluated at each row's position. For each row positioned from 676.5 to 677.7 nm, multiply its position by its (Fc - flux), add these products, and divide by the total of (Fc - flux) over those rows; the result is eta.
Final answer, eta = 677.27 nm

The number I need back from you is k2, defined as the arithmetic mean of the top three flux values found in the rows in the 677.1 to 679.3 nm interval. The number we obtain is 7.34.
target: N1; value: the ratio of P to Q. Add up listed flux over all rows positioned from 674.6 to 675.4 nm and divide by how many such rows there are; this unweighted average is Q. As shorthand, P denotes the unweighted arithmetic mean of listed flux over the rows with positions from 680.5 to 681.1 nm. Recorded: 0.981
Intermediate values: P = 7.20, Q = 7.34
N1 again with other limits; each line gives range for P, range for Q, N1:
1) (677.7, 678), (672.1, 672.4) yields 1.008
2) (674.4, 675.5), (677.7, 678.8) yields 1.003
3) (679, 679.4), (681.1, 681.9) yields 0.999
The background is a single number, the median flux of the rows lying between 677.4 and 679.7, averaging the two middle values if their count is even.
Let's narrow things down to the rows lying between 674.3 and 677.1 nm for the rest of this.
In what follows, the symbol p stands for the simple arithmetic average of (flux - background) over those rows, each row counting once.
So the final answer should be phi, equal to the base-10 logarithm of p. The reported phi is -2.0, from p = 0.010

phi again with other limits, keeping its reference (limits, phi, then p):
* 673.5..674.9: -1.4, 0.041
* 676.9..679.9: -2.8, 0.002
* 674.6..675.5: -1.5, 0.030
